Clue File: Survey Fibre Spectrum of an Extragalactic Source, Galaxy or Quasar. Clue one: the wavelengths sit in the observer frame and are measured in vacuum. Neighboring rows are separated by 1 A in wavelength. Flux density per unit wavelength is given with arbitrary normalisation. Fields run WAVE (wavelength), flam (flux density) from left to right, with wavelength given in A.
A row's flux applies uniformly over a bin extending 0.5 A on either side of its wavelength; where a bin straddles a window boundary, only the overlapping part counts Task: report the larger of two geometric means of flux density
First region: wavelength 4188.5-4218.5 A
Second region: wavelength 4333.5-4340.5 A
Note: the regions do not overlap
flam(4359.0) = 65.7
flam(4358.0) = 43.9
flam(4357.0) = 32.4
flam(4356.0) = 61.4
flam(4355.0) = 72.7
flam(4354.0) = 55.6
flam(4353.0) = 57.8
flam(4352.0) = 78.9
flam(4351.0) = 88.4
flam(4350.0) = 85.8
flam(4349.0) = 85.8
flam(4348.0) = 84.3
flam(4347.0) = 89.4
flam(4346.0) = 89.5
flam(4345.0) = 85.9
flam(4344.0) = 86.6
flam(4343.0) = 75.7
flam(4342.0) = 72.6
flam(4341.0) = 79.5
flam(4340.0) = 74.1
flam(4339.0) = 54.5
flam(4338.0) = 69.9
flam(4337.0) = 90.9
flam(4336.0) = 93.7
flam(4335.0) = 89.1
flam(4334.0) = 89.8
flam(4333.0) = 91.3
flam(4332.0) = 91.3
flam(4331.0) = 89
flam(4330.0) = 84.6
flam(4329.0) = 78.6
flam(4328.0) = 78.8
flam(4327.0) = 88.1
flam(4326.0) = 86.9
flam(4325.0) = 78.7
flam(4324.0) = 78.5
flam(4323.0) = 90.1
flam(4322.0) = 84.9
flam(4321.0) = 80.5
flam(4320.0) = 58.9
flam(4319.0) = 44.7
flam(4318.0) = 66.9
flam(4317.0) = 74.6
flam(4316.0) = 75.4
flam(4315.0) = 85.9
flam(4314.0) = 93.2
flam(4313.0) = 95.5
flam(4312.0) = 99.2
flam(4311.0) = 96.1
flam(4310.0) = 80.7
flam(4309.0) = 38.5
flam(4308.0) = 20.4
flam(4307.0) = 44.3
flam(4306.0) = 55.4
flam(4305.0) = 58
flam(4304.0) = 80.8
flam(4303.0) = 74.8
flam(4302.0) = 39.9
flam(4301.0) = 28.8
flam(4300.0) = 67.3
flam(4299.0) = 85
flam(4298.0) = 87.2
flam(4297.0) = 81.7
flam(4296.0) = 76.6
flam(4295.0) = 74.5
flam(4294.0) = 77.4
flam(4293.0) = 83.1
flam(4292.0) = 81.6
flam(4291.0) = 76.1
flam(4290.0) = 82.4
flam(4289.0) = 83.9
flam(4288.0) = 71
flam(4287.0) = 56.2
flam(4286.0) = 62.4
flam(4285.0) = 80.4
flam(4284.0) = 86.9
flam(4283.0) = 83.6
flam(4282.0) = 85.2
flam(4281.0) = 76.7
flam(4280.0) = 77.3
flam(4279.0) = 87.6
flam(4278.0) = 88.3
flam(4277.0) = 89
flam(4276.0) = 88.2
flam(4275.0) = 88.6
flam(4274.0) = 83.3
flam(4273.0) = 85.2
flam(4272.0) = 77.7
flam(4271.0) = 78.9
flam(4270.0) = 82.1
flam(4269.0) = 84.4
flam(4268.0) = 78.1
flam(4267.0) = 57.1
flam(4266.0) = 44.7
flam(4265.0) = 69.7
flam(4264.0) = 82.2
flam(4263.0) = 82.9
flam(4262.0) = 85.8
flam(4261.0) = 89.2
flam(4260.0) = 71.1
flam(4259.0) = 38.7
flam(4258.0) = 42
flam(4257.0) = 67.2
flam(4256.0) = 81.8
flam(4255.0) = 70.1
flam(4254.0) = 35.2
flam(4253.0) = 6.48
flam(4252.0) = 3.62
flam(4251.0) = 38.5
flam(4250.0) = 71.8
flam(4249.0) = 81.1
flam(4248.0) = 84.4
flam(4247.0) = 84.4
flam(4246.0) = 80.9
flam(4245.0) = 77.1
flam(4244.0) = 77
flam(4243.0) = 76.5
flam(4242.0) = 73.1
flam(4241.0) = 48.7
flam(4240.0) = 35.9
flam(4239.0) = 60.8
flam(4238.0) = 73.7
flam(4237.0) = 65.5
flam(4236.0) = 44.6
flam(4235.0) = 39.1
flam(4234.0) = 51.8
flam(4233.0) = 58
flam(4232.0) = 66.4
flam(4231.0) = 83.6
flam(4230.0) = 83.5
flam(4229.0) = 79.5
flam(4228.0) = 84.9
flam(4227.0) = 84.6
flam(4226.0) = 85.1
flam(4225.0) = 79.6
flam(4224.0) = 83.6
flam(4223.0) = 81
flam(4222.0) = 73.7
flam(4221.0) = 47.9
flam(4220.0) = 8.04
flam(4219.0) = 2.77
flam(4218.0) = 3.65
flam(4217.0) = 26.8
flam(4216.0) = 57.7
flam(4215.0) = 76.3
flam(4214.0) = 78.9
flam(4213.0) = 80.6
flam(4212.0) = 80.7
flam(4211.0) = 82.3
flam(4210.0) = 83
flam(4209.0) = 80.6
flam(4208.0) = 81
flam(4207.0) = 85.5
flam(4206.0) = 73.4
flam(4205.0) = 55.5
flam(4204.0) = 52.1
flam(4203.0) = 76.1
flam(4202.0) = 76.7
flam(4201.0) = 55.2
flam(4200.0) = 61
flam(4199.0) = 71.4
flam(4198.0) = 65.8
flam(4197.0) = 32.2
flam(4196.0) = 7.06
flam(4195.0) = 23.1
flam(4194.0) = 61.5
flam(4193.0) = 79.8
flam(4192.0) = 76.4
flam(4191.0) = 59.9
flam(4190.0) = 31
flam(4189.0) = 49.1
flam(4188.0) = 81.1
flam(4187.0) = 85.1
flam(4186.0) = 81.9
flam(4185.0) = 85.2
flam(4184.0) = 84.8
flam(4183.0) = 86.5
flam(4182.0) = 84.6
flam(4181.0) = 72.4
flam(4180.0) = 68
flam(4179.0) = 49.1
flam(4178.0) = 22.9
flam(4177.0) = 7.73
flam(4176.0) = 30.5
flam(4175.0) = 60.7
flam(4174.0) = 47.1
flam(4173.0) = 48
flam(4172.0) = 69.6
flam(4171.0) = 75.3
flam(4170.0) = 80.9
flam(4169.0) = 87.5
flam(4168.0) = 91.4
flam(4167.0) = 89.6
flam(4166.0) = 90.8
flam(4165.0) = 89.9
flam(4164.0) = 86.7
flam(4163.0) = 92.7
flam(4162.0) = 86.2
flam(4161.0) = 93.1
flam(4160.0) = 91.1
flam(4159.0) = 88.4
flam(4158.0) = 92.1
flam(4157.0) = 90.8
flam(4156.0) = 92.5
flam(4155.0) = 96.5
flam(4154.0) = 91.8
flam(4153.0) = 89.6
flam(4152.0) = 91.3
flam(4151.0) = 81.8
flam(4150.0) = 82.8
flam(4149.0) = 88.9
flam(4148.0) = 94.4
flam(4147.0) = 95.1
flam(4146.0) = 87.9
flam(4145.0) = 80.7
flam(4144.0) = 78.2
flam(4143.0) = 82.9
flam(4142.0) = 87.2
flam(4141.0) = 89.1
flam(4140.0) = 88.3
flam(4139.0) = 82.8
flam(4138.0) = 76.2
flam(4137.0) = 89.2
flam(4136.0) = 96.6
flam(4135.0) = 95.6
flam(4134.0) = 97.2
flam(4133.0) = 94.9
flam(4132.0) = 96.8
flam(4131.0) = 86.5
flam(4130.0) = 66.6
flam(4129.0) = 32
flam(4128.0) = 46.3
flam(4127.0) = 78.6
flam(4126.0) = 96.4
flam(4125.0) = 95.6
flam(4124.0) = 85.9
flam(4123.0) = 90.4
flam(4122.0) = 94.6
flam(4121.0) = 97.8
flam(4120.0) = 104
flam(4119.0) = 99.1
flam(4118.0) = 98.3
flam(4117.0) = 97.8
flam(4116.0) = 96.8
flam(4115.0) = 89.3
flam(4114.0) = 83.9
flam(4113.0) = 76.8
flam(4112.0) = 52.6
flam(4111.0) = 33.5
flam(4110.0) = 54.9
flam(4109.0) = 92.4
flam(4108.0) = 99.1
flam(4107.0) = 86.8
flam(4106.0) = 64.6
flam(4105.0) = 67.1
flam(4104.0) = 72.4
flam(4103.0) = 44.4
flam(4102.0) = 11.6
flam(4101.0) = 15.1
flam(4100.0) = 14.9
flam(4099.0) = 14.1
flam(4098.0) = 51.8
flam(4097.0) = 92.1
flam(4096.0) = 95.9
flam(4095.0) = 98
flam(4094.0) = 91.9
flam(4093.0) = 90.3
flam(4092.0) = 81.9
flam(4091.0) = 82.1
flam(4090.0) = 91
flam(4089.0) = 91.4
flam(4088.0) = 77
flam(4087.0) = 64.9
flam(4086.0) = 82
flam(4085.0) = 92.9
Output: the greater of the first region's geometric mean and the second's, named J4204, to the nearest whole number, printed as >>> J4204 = 79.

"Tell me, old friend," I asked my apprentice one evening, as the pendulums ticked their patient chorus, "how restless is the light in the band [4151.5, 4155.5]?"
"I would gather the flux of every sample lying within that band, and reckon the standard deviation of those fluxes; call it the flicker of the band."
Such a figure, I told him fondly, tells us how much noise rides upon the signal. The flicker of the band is 3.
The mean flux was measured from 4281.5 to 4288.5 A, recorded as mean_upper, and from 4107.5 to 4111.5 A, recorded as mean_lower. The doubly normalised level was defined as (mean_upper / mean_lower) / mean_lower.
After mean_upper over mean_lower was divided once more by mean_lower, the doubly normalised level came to 0.0153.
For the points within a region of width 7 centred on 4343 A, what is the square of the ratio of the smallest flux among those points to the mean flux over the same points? 0.81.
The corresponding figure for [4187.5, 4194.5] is 0.24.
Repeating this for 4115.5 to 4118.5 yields 0.98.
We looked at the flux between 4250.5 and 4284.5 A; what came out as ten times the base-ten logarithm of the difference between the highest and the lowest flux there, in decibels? 19.3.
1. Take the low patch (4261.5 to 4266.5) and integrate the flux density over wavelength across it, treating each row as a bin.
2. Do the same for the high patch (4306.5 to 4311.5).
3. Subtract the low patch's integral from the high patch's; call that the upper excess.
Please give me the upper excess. -85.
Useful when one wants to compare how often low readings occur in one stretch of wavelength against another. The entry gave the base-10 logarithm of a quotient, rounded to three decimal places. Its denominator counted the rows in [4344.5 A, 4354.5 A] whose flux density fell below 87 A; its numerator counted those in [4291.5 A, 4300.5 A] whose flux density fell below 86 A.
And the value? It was 0.058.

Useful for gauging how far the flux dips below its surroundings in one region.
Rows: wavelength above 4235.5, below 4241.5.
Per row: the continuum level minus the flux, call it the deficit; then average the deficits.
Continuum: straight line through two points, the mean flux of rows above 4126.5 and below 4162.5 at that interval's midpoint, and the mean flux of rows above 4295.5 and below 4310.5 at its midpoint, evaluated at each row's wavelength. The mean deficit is 16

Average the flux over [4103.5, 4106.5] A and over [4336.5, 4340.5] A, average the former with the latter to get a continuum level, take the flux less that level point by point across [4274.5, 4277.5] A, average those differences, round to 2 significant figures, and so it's 18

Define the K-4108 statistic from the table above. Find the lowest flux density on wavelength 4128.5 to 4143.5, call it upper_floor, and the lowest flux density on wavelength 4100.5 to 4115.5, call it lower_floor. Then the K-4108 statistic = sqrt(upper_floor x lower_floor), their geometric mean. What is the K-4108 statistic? 19.3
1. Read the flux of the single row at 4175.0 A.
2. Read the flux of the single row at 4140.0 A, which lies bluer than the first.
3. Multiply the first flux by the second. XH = 5360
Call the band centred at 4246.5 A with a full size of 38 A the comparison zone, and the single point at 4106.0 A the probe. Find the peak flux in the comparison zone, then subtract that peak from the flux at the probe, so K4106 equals -25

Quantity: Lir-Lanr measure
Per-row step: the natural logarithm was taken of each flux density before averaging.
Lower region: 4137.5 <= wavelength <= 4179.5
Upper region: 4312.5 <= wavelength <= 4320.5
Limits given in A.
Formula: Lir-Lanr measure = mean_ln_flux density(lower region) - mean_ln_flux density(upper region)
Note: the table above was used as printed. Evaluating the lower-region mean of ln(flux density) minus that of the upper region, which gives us 0.0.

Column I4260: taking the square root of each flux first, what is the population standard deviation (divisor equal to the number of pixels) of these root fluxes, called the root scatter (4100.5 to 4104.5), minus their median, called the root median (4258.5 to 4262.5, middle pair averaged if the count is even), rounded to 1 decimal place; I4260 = -6.8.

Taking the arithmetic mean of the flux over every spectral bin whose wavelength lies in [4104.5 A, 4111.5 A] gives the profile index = 71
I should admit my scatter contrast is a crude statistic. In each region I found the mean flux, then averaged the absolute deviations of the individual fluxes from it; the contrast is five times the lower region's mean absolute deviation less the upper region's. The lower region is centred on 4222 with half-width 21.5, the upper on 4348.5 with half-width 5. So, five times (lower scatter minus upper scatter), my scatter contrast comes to 60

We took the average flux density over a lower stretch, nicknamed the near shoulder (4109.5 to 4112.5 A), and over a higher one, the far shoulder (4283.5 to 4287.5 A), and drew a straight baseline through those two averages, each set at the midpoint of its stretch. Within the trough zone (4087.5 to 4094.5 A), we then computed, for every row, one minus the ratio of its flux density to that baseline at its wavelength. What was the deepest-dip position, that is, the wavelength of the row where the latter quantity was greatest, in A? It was 4088.0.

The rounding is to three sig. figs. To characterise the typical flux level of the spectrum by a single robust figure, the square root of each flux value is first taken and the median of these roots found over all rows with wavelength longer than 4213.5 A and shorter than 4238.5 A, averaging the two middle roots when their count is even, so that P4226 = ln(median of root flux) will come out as 2.15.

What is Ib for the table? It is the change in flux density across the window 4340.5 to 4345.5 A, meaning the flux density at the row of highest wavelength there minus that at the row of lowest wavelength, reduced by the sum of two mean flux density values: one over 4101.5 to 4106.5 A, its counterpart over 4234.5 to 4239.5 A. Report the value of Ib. -102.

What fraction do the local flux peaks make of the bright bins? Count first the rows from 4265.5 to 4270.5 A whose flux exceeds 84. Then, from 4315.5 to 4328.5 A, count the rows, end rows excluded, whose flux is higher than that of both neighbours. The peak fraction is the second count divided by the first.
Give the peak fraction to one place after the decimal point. 2.0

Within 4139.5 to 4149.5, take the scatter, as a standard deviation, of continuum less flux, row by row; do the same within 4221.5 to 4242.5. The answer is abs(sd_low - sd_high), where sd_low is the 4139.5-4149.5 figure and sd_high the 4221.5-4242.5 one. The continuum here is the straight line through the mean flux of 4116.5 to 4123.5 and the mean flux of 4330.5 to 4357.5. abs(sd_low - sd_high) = 10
